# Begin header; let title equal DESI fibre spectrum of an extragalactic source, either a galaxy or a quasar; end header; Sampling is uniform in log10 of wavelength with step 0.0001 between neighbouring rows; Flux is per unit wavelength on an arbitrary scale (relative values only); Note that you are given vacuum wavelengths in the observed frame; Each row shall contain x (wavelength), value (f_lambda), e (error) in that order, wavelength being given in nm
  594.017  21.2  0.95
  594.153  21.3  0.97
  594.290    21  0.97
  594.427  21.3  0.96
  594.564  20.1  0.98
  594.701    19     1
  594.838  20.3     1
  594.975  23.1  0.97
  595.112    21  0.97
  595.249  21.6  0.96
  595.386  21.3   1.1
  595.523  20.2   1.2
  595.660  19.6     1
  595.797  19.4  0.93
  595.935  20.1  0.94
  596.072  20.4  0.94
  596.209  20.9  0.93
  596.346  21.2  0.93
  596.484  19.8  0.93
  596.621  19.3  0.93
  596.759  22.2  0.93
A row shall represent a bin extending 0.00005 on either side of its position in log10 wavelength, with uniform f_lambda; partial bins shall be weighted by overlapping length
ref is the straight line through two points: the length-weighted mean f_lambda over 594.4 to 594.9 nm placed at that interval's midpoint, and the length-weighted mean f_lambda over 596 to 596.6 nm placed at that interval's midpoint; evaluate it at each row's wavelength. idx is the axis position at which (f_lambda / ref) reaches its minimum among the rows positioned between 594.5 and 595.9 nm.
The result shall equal 594.701 nm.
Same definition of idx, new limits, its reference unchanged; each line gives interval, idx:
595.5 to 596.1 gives 595.797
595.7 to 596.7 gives 596.621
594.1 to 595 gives 594.701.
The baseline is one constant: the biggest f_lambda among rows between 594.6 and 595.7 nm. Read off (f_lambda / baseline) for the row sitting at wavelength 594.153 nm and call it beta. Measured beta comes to 0.922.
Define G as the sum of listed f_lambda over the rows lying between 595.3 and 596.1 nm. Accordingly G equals 121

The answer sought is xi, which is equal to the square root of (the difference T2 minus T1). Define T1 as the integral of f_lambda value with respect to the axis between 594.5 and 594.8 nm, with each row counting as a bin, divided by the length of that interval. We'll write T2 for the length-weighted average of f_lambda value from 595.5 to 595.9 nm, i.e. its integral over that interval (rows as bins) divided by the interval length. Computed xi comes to 0.3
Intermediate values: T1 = 19.6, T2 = 19.7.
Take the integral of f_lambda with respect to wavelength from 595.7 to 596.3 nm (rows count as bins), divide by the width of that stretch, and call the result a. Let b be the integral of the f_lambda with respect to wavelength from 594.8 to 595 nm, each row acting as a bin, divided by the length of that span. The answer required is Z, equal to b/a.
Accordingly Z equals 1.07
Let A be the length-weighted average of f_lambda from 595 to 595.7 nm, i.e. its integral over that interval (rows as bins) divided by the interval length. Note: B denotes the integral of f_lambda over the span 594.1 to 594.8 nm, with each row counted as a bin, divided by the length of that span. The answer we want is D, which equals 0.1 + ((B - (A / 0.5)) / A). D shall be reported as -0.921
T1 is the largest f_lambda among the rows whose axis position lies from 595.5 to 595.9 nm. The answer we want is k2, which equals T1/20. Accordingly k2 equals 1.01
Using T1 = 20.2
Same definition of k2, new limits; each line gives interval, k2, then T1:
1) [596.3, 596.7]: 1.06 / 21.2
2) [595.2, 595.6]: 1.08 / 21.6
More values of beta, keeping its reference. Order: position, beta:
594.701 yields 0.823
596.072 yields 0.883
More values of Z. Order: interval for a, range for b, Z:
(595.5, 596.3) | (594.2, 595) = 1.03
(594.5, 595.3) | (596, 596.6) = 0.98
